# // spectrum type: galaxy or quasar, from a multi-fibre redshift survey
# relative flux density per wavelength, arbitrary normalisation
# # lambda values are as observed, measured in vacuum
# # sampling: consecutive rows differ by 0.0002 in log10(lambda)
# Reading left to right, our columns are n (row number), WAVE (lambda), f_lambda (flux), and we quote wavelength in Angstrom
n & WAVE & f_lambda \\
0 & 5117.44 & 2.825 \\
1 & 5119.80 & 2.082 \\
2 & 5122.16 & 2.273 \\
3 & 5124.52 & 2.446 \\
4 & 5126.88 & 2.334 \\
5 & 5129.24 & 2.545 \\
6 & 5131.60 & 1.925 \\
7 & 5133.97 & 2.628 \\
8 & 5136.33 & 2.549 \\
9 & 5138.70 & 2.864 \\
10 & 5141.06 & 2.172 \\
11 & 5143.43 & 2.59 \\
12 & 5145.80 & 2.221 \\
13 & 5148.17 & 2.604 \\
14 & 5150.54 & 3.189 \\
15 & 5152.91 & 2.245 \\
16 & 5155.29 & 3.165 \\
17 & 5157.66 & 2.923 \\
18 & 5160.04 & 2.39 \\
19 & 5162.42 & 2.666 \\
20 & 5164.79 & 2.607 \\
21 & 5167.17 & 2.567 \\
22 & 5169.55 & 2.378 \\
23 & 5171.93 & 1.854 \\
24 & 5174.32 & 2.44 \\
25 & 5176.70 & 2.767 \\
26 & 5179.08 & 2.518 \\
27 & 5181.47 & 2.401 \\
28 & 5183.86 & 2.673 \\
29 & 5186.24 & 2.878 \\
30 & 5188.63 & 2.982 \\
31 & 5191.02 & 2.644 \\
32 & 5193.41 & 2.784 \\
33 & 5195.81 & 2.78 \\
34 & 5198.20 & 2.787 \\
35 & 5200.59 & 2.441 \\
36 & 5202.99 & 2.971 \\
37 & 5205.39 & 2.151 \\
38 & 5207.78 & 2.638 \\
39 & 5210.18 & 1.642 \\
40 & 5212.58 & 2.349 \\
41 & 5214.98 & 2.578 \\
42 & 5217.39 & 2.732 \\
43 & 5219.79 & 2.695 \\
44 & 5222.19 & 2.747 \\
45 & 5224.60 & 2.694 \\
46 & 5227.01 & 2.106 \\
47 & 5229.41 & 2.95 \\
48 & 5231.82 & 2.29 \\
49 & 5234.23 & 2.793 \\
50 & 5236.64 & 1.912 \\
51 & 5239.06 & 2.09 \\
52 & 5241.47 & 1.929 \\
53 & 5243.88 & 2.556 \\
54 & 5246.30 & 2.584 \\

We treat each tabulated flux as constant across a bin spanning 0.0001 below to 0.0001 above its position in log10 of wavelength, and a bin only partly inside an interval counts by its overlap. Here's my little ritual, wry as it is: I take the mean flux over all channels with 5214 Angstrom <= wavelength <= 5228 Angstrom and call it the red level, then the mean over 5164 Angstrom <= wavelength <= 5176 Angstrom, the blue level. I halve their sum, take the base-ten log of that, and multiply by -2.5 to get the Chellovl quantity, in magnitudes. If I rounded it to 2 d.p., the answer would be -0.99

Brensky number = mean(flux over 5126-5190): 2.56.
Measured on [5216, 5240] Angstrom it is 2.50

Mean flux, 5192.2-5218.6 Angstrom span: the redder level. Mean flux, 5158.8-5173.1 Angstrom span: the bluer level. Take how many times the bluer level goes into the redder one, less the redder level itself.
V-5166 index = -1.48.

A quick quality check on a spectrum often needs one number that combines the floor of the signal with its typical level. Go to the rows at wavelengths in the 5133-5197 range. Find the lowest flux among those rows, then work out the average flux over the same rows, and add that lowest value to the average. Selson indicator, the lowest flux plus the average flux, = 4.5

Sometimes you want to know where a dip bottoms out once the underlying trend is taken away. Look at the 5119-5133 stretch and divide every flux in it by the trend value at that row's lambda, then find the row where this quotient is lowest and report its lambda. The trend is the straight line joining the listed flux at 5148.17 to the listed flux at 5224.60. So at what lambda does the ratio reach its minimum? 5131.60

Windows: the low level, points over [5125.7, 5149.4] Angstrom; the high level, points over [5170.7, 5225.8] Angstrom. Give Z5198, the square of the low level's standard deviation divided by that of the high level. 0.7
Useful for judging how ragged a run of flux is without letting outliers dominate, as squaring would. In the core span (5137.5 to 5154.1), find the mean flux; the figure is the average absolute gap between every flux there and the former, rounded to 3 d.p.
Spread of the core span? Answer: 0.293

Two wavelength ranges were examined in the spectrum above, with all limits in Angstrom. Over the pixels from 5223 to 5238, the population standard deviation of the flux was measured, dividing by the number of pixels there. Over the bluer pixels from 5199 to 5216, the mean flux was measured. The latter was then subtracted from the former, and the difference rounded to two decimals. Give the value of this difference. -2.02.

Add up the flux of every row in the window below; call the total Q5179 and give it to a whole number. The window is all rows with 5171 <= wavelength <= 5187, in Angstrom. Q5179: 18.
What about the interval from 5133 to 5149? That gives 18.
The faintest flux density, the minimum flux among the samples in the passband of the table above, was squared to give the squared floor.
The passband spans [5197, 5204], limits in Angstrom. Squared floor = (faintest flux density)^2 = 6.0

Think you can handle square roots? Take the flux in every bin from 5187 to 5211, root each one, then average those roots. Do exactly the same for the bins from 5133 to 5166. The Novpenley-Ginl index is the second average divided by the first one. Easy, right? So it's 1.01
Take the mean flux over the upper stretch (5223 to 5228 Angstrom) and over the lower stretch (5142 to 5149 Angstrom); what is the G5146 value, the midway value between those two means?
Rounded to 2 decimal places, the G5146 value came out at 2.44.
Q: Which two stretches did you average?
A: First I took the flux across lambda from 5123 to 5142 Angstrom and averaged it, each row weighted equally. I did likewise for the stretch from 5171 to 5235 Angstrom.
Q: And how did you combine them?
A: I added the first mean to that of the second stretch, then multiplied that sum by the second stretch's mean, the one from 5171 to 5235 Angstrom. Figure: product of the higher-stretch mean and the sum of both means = 12.8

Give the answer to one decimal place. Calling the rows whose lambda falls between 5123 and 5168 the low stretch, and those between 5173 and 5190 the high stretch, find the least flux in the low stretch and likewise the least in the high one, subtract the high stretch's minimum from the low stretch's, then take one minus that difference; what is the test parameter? 1.5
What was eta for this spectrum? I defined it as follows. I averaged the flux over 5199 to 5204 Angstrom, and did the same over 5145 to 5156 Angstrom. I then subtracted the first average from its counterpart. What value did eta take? -0.02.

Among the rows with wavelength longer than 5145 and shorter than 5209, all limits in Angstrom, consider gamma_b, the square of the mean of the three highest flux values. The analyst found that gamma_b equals 9.7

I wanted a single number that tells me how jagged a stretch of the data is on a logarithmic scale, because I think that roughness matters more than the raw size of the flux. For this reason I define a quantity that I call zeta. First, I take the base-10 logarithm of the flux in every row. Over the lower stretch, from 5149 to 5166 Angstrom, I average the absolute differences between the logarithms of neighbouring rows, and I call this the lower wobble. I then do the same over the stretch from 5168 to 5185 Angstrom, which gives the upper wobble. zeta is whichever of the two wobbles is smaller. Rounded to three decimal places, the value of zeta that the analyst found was 0.065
